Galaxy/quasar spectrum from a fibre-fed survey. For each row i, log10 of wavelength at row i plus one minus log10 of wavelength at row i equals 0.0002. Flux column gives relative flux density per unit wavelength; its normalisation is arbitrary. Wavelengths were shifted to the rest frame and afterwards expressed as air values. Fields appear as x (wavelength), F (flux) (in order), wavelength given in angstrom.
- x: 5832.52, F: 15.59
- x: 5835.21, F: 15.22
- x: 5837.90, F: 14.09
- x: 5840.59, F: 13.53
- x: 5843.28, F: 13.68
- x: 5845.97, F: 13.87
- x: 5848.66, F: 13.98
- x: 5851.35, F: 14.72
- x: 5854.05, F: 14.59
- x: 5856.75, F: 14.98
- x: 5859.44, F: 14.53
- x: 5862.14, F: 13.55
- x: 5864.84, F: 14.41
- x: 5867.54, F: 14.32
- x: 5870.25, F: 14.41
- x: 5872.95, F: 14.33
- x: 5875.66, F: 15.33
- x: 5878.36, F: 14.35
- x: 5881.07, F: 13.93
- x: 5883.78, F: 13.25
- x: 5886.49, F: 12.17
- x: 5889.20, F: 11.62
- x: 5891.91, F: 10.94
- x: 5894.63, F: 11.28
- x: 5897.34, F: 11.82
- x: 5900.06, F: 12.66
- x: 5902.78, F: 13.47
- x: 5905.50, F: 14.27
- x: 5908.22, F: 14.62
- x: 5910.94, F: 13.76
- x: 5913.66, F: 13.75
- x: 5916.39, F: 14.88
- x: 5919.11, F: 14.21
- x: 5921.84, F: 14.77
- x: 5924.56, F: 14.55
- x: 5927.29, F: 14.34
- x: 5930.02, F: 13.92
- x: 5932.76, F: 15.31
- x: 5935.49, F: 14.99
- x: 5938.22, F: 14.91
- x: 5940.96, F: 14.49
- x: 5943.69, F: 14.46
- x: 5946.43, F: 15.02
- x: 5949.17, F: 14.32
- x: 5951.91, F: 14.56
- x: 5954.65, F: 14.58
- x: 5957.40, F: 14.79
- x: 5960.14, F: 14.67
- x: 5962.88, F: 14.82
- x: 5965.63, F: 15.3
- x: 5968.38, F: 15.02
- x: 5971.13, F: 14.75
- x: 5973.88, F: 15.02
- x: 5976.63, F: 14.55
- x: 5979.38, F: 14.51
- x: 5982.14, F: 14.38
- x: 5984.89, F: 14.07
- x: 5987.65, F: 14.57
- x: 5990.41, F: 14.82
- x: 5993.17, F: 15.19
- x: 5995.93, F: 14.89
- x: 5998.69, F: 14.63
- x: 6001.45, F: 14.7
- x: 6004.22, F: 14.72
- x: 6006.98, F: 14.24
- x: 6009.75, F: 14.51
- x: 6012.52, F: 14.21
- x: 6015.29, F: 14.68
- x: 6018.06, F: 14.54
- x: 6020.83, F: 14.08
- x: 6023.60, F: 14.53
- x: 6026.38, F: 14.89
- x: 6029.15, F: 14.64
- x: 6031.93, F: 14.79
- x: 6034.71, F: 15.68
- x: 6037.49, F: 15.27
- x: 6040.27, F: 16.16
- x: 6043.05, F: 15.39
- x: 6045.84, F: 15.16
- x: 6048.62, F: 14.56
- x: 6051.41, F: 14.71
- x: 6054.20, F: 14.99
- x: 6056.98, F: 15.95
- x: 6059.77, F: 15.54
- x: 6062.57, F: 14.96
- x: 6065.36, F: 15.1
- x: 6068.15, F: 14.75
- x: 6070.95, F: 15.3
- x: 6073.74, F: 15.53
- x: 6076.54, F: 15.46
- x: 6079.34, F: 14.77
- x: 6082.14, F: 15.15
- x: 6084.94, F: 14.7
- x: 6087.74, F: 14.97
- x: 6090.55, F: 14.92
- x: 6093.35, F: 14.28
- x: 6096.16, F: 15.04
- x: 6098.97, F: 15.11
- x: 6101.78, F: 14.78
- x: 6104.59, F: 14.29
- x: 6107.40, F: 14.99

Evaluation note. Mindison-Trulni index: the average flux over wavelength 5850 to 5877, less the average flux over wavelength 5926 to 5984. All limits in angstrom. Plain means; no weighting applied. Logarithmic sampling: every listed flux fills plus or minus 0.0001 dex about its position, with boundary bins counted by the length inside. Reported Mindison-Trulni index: -0.18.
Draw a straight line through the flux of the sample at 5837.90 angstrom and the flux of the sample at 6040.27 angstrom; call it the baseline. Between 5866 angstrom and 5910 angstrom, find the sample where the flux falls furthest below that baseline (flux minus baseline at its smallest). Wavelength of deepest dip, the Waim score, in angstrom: 5891.91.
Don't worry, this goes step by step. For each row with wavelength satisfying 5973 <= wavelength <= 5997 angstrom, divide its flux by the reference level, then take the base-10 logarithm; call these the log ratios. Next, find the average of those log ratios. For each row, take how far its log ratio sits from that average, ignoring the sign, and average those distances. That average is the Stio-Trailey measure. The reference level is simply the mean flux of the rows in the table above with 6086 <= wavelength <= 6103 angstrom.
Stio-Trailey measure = 0.0082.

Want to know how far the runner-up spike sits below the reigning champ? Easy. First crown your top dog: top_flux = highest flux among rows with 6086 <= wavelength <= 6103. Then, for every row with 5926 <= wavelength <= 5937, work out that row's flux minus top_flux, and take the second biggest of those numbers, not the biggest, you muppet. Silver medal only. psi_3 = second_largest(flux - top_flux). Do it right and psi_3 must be -0.12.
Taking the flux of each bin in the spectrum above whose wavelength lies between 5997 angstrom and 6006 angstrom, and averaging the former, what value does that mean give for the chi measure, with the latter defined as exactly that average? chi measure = 14.68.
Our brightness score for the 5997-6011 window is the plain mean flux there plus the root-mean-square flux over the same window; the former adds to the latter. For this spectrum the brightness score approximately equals 29.1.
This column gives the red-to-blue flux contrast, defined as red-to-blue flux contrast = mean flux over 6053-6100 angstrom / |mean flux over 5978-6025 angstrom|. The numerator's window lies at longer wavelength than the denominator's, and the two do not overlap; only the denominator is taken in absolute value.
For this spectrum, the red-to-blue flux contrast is 1.04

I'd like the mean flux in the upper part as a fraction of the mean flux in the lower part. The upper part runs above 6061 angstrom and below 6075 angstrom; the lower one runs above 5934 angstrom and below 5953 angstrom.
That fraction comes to 1.03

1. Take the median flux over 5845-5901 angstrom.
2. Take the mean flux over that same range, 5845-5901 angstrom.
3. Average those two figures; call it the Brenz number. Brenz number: 13.8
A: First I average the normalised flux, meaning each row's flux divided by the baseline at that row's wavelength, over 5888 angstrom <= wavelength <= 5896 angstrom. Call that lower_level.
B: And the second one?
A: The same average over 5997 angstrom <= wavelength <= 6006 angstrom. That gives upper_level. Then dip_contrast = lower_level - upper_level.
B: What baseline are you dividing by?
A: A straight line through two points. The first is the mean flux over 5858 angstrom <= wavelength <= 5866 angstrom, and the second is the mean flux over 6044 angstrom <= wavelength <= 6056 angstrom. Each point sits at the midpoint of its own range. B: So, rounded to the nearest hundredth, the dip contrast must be -0.21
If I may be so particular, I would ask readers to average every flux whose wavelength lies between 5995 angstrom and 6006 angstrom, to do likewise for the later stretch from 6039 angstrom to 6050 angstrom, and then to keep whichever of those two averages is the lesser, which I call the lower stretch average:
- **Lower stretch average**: 14.7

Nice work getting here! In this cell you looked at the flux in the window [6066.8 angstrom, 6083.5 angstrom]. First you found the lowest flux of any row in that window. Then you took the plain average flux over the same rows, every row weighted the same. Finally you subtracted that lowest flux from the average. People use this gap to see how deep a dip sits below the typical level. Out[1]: 0.4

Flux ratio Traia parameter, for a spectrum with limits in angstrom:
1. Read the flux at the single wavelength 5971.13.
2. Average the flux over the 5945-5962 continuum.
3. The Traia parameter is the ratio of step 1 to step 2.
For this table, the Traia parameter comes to 1.006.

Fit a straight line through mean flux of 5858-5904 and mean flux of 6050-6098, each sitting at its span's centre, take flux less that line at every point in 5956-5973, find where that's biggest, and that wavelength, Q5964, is 5965.63 angstrom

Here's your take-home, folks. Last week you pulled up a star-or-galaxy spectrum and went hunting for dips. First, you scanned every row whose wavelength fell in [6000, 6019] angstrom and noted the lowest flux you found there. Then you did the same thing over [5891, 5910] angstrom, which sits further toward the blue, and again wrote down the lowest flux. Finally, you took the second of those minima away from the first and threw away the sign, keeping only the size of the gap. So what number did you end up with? 3.3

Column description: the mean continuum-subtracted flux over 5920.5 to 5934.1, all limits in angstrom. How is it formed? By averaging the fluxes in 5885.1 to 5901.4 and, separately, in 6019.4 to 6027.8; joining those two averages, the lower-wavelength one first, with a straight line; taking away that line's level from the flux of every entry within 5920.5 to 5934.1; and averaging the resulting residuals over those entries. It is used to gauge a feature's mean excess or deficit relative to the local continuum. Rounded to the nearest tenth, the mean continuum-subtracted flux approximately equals 2.1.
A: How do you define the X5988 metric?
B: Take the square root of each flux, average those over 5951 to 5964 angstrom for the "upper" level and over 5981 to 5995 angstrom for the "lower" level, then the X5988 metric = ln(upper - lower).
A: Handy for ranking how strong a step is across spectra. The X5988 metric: -4.6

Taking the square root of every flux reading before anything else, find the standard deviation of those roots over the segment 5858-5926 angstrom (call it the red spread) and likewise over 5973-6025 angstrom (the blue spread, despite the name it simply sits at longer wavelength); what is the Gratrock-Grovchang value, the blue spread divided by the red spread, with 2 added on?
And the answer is 2.23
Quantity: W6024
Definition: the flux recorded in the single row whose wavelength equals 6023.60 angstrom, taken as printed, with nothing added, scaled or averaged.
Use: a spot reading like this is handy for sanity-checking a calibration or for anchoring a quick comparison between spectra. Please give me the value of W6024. 14.53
